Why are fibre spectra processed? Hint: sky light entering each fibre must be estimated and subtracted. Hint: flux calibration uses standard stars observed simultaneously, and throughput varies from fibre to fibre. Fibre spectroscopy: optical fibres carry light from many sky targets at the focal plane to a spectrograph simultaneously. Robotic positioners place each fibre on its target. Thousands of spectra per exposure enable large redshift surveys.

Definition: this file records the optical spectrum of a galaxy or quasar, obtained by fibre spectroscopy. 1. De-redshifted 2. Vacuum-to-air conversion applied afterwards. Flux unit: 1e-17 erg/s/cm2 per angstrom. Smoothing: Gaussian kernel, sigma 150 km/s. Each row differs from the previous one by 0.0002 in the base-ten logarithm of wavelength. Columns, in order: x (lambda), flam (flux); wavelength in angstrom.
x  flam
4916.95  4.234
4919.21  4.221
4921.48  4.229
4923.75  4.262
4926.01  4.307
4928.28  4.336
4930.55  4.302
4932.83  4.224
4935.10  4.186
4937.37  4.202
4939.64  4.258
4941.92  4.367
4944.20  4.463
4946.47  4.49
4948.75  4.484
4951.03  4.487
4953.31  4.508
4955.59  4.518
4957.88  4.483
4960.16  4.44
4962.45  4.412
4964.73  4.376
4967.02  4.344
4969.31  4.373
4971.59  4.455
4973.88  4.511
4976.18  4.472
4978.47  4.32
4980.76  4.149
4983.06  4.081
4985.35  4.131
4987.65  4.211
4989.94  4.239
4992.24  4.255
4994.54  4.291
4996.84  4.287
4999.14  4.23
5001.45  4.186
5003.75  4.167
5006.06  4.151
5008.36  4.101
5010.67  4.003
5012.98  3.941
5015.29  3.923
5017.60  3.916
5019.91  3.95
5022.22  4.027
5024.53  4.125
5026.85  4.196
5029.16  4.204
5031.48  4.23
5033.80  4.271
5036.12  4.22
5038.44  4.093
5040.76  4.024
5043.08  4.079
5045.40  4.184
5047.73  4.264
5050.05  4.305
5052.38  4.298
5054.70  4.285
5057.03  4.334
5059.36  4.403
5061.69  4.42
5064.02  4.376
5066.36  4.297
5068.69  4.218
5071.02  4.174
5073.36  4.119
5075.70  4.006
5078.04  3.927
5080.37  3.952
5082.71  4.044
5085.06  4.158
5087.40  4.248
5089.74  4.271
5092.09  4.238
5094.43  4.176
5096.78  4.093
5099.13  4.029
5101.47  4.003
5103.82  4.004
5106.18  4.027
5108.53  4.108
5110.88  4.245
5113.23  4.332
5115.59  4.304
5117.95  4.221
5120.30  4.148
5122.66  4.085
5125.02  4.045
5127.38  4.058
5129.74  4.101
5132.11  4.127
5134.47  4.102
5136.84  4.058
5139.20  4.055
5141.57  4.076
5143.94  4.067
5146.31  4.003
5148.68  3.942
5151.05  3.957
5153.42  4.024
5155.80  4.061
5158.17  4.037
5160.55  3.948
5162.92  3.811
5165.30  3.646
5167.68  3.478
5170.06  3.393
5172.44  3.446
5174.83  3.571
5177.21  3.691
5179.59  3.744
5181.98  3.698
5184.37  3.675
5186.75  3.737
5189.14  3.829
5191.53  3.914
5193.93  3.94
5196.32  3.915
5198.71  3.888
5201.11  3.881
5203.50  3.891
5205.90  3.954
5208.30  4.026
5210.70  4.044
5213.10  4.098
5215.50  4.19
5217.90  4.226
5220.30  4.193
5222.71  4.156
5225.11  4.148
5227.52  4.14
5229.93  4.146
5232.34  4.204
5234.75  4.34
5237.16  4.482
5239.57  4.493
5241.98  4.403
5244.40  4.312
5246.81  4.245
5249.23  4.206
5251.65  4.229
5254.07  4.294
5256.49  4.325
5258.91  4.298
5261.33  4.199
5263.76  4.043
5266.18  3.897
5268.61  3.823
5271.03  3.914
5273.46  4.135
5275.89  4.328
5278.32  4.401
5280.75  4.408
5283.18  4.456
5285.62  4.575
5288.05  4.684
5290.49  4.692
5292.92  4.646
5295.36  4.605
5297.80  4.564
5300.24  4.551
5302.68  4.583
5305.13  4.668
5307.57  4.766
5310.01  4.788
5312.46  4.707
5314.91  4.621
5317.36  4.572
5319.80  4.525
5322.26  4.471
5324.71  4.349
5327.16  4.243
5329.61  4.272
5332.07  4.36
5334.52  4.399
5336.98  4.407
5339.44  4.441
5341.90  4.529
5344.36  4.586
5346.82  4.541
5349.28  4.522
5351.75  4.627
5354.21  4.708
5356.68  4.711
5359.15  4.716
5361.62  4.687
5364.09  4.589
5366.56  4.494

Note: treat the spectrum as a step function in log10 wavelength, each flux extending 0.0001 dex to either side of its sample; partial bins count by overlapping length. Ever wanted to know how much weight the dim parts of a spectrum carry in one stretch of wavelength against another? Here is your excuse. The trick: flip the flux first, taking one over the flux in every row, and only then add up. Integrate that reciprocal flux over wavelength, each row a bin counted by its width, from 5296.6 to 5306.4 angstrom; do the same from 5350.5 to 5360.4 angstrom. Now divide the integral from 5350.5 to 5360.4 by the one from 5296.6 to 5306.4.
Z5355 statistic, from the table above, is 0.99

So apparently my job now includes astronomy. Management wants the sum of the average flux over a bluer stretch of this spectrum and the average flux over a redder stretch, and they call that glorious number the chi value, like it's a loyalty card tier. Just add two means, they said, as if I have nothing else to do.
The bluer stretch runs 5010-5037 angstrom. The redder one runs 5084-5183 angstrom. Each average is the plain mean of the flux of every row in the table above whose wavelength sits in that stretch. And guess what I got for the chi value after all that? 8.08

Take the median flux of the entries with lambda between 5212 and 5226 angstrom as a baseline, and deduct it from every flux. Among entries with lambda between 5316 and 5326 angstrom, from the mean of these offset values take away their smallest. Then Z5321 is 0.13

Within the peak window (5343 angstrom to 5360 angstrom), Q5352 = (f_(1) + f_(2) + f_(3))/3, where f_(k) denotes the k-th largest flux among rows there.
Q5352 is 4.71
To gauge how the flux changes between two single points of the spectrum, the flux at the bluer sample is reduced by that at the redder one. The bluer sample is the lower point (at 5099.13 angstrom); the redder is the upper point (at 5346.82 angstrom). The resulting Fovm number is -0.51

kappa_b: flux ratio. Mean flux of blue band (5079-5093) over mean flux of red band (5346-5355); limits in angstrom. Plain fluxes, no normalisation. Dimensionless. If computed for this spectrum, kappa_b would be 0.90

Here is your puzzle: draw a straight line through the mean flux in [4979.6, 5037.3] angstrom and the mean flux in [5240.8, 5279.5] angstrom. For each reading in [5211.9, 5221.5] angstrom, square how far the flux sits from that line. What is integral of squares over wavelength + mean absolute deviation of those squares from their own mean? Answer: 0.024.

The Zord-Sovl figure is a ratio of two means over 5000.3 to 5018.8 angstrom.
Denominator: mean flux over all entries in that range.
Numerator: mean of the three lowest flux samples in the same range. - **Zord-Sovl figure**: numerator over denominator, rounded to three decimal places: 0.970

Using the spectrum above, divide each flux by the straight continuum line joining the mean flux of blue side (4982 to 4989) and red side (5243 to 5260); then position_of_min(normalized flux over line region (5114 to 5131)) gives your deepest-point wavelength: 5125.02 angstrom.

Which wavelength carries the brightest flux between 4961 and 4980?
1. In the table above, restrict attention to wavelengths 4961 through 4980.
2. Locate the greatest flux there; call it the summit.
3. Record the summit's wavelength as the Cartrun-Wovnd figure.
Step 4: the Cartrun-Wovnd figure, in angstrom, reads 4973.88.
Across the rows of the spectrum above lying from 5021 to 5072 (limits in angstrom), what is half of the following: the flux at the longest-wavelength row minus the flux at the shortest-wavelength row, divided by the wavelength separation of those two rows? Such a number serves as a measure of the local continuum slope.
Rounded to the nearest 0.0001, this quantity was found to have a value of 0.0015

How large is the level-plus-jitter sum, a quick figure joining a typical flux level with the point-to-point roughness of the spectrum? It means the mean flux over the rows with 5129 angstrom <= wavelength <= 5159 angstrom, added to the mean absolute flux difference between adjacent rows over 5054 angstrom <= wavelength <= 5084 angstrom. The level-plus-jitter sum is 4.11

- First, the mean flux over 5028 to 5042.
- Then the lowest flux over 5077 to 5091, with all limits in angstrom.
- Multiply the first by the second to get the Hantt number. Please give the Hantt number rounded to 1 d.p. 16.4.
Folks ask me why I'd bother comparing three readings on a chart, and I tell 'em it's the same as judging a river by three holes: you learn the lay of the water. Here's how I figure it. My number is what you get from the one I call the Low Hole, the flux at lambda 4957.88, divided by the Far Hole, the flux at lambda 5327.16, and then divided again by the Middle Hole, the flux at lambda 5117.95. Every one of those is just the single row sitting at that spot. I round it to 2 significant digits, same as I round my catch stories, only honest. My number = 0.25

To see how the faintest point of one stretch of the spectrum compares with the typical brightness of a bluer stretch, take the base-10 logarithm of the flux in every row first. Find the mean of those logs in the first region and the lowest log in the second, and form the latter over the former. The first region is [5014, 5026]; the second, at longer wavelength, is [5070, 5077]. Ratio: 1.00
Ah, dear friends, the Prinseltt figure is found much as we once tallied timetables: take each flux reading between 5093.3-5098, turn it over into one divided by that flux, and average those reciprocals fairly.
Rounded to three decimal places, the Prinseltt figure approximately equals 0.242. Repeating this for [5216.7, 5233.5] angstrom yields 0.240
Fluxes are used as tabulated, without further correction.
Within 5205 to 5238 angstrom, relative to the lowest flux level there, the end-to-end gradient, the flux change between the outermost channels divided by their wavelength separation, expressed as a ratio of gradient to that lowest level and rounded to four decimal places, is 0.0043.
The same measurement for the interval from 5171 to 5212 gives 0.0045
